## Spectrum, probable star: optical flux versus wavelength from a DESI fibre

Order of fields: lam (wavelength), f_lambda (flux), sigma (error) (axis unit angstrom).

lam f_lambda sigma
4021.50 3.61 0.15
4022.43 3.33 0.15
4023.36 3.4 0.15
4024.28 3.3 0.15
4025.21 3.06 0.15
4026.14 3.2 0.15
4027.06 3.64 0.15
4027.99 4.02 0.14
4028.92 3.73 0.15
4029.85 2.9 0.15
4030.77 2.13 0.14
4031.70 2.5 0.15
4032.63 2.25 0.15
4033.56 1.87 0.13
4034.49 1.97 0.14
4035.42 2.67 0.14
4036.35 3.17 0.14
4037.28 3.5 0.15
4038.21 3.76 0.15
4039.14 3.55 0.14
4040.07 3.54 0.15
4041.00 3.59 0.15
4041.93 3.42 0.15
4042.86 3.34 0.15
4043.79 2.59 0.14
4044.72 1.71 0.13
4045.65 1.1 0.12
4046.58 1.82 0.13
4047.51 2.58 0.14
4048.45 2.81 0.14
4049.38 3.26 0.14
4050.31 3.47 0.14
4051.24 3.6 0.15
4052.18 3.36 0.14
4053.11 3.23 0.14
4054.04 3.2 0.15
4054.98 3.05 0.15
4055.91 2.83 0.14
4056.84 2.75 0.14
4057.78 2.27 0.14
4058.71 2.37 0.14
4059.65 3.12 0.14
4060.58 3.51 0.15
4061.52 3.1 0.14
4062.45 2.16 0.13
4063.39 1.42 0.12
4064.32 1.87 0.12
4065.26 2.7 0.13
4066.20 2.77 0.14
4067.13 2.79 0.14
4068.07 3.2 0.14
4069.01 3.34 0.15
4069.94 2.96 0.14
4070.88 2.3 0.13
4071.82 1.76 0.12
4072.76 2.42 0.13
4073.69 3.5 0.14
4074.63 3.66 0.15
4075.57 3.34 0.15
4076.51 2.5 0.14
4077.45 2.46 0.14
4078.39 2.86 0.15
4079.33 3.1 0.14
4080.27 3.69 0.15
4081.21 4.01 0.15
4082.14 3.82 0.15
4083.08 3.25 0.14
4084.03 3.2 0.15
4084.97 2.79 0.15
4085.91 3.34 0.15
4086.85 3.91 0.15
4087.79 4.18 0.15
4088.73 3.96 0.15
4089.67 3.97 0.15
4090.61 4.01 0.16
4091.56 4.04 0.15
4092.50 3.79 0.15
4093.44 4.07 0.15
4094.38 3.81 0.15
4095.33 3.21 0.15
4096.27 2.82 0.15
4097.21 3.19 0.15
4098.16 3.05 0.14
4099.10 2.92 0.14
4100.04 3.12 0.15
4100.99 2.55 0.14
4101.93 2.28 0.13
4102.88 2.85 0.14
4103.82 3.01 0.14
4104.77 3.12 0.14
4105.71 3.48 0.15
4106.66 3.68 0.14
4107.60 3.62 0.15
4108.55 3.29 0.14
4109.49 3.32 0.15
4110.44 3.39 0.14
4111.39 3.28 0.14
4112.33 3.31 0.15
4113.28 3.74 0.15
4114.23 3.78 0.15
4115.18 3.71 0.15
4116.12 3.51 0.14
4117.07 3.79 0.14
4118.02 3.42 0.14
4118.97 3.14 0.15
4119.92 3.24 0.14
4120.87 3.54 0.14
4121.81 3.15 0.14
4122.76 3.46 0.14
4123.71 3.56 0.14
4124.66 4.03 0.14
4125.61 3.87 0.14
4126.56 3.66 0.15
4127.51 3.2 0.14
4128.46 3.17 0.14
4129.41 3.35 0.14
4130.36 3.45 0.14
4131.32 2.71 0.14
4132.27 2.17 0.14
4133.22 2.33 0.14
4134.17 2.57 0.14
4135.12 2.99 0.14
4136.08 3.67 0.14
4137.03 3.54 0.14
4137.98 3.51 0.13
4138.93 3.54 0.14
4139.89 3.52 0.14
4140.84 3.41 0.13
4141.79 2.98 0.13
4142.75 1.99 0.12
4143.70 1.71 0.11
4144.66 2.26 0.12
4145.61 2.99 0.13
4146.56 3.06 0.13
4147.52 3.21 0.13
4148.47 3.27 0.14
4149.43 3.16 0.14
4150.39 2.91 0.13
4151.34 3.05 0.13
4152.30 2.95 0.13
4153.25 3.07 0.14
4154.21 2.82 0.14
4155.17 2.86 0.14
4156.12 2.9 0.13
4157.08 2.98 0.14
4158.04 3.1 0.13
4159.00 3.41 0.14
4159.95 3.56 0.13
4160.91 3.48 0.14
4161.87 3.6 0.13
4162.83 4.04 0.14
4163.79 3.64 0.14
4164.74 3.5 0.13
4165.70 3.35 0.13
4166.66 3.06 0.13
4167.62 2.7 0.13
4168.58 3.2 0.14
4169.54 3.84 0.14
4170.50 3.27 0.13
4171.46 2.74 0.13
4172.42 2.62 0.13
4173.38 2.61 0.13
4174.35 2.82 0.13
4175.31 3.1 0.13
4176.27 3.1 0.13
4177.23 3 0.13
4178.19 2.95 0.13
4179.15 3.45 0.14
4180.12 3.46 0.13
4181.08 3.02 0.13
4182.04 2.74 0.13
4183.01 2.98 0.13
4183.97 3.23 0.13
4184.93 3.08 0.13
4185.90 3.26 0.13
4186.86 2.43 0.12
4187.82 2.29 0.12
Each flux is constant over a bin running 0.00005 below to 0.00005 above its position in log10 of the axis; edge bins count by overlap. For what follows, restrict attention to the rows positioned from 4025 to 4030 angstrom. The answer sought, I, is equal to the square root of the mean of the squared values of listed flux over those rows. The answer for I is 3.45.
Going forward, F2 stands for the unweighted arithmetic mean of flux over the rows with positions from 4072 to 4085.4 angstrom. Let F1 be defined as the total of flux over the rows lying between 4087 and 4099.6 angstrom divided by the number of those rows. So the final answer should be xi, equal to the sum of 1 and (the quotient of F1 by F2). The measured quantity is 2.14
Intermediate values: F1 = 3.62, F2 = 3.2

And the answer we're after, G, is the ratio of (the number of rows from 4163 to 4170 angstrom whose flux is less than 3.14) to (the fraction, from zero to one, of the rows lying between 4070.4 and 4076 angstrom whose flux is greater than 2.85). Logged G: 4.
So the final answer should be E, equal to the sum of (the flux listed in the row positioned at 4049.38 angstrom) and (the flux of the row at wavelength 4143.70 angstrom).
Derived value 5.0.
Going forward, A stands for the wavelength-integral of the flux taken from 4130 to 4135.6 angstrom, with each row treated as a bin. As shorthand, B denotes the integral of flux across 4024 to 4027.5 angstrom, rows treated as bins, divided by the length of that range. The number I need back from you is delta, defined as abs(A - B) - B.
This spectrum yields 8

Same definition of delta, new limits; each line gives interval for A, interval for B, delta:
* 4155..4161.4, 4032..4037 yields 16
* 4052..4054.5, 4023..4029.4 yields 1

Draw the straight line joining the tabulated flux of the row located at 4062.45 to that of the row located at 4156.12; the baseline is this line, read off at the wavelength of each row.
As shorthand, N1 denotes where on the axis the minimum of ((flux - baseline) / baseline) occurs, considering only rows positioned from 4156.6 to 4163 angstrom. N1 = 4157.08 angstrom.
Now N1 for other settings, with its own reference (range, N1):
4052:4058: 4057.78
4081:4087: 4084.97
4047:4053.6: 4047.51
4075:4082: 4077.45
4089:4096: 4095.33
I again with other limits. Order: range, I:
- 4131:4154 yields 2.99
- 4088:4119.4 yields 3.43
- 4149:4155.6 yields 2.98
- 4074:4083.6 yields 3.31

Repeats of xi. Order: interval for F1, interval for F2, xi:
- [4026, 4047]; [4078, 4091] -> 1.80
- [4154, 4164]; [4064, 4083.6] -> 2.12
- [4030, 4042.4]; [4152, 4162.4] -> 1.92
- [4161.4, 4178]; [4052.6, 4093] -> 2.03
